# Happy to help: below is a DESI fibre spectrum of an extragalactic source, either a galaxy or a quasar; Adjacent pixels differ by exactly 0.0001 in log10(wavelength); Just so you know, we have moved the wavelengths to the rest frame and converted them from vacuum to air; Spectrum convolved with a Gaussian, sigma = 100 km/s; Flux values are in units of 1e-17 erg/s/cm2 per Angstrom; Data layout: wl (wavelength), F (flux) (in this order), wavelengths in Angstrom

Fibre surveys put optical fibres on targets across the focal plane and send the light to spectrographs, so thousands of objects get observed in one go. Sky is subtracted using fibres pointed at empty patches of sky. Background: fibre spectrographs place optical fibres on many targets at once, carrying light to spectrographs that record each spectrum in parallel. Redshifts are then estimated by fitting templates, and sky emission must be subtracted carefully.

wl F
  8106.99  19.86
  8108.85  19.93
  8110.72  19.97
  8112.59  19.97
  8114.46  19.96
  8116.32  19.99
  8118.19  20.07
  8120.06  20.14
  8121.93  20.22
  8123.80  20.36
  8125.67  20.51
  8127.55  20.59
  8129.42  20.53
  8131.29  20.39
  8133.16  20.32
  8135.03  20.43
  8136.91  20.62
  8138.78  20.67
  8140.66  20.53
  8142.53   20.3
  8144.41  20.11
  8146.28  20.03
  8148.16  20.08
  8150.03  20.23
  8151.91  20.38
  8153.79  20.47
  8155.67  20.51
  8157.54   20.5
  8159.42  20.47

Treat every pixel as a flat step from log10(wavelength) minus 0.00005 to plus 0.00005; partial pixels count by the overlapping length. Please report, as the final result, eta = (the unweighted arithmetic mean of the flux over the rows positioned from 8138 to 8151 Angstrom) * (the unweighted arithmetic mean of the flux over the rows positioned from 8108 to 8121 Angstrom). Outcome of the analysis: 405.7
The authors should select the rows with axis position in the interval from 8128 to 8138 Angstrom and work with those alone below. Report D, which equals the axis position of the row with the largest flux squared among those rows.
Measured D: 8136.91 Angstrom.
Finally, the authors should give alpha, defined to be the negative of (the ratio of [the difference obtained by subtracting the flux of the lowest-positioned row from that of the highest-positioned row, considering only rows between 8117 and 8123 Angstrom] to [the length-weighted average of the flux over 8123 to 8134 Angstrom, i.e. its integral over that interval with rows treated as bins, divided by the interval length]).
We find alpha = -0.007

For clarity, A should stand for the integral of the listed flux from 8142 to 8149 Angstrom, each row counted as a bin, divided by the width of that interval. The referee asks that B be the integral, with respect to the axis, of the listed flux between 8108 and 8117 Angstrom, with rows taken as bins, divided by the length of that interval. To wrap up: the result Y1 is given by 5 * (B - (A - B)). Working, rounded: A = 20.1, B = 20.0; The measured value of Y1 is 99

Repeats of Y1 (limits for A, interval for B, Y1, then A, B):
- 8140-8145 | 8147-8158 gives 102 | 20.3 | 20.4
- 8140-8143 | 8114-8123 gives 99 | 20.5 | 20.1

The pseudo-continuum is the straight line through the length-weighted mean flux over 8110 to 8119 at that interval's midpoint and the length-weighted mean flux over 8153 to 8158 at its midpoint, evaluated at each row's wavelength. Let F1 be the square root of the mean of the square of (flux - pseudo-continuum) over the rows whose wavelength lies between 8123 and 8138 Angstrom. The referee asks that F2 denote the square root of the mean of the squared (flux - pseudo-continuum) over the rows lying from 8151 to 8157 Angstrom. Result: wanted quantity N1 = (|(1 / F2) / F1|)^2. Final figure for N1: 3861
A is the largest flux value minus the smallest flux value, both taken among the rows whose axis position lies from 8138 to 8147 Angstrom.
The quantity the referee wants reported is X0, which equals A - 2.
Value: -1.36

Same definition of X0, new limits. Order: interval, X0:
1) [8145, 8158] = -1.52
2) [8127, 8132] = -1.80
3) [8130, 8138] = -1.70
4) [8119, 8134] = -1.55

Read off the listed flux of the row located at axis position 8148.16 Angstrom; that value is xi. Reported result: 20.08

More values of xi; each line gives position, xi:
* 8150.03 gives 20.23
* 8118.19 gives 20.07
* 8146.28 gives 20.03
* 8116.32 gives 19.99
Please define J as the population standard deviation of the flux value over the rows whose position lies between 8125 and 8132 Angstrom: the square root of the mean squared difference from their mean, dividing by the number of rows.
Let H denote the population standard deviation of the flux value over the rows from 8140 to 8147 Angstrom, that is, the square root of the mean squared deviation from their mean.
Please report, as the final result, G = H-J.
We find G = 0.12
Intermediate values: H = 0.19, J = 0.07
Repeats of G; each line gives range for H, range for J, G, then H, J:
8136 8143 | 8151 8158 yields 0.09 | 0.14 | 0.05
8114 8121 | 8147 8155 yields -0.08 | 0.07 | 0.15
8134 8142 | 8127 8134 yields -0.02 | 0.09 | 0.11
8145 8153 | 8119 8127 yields 0.00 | 0.14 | 0.14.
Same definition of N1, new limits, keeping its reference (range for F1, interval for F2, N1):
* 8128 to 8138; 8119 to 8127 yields 309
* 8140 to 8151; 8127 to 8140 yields 164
